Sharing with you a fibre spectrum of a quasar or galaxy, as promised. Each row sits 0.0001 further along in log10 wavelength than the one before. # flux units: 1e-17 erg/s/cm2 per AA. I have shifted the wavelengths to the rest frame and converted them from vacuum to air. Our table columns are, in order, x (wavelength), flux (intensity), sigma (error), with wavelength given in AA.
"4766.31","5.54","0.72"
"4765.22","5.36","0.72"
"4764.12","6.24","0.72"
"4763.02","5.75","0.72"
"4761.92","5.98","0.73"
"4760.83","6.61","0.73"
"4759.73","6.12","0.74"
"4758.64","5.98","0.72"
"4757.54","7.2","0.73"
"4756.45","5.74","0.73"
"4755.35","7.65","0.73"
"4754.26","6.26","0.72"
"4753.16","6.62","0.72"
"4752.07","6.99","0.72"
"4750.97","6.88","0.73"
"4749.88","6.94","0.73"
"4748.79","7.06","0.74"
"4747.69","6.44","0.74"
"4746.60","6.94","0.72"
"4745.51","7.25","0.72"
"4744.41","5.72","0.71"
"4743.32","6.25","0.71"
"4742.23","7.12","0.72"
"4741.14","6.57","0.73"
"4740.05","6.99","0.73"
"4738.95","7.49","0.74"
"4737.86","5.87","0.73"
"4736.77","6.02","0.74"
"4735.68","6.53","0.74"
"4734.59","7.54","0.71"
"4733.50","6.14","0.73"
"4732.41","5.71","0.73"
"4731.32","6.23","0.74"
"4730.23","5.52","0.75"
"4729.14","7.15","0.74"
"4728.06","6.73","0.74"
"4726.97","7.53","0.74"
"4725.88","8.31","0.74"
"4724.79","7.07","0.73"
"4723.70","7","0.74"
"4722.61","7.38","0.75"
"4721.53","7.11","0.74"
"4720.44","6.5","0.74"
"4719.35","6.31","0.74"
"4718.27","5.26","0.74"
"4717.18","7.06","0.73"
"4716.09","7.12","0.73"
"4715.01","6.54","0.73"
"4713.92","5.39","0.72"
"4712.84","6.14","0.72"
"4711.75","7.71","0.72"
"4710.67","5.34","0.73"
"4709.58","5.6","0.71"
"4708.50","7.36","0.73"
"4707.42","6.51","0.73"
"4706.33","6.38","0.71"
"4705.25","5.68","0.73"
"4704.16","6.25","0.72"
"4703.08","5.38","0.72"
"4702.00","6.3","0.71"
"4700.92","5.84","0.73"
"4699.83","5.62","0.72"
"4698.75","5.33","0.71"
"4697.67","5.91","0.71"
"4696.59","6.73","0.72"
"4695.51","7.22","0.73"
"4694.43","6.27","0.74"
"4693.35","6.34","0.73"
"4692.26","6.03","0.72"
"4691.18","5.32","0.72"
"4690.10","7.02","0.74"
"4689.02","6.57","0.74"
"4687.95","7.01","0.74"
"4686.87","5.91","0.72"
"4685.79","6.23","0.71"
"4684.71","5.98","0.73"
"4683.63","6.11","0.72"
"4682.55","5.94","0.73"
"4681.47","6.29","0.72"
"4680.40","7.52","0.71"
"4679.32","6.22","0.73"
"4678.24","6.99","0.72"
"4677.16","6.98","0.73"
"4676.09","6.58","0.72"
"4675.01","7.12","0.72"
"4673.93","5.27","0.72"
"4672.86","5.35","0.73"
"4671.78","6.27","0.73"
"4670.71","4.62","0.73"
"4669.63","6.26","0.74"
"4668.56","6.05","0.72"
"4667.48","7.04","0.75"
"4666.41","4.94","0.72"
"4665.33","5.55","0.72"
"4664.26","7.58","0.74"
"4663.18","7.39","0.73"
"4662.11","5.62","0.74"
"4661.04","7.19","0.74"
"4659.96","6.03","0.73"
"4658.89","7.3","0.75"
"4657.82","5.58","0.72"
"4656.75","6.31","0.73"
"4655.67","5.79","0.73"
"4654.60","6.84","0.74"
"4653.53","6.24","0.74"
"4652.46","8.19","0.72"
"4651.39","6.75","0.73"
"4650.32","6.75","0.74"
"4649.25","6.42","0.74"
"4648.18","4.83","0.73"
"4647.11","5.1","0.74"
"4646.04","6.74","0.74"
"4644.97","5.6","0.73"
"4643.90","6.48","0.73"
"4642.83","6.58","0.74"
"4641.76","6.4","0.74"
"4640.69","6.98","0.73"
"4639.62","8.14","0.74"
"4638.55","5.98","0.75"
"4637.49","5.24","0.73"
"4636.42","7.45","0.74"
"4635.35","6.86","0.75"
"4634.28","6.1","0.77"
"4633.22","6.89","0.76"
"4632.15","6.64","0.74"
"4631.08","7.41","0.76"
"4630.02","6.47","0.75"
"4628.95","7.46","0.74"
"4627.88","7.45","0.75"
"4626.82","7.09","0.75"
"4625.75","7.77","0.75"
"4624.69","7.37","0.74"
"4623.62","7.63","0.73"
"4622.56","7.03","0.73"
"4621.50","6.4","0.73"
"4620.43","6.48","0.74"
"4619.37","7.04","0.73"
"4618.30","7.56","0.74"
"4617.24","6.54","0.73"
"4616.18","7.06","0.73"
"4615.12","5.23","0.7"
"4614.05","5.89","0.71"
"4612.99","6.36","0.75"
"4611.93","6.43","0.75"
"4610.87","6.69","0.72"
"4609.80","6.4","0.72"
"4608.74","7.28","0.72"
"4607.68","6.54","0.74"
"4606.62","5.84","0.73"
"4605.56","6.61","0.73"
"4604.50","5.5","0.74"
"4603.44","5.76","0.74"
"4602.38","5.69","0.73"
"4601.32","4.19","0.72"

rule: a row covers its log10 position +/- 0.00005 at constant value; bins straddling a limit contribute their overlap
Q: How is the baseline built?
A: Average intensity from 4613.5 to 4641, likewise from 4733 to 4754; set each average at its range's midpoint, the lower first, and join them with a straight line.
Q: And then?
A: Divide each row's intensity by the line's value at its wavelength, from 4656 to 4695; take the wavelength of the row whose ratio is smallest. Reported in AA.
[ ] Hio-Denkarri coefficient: 4670.71 AA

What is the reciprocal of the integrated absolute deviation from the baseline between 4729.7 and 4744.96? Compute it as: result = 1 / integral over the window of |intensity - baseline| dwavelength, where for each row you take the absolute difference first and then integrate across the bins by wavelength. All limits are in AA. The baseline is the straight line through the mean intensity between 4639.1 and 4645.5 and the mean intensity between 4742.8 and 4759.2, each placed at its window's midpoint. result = 0.11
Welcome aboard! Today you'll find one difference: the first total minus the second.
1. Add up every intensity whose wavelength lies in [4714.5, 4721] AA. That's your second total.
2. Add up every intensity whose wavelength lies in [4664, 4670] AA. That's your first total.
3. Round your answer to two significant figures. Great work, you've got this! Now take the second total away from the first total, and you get -1.4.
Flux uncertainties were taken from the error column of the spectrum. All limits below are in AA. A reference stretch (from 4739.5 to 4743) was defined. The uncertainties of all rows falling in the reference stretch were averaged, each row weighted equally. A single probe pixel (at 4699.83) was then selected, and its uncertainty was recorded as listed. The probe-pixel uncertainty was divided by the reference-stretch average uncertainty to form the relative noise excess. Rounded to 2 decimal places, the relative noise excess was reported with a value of 0.99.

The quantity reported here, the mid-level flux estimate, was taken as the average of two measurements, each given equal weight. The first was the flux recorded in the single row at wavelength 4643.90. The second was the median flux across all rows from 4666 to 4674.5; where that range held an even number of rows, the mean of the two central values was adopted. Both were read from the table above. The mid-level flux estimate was 6.1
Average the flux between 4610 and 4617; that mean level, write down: 6.3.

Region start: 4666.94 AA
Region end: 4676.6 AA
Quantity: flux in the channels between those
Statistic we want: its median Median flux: 6.26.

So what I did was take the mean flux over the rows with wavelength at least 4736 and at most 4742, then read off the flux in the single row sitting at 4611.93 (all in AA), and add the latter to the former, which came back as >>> 13.0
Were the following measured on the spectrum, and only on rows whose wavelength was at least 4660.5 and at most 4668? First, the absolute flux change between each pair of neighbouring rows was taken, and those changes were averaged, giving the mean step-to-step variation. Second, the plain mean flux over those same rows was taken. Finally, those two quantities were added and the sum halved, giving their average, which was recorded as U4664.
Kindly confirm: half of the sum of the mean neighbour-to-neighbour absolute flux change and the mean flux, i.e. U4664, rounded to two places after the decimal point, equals 3.93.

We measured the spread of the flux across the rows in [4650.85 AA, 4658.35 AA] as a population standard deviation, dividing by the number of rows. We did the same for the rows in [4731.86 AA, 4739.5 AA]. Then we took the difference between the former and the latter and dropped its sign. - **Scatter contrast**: 0.10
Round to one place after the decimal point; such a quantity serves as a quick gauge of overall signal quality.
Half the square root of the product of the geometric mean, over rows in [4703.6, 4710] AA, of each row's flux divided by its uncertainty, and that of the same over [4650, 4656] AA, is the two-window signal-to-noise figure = 4.5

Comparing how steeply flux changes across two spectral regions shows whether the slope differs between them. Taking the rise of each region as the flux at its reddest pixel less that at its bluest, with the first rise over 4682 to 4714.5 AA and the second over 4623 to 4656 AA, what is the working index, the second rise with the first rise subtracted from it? -1.3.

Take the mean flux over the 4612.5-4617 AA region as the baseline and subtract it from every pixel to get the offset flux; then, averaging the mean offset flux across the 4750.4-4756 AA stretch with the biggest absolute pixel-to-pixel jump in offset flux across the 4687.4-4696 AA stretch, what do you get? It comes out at 1.2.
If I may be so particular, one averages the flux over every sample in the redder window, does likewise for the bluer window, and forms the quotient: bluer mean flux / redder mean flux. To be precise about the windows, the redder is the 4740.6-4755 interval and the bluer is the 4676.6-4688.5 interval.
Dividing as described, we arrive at 0.97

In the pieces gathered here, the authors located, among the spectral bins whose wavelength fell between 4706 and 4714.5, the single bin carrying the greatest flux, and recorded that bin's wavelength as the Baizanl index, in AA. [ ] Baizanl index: 4711.75 AA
